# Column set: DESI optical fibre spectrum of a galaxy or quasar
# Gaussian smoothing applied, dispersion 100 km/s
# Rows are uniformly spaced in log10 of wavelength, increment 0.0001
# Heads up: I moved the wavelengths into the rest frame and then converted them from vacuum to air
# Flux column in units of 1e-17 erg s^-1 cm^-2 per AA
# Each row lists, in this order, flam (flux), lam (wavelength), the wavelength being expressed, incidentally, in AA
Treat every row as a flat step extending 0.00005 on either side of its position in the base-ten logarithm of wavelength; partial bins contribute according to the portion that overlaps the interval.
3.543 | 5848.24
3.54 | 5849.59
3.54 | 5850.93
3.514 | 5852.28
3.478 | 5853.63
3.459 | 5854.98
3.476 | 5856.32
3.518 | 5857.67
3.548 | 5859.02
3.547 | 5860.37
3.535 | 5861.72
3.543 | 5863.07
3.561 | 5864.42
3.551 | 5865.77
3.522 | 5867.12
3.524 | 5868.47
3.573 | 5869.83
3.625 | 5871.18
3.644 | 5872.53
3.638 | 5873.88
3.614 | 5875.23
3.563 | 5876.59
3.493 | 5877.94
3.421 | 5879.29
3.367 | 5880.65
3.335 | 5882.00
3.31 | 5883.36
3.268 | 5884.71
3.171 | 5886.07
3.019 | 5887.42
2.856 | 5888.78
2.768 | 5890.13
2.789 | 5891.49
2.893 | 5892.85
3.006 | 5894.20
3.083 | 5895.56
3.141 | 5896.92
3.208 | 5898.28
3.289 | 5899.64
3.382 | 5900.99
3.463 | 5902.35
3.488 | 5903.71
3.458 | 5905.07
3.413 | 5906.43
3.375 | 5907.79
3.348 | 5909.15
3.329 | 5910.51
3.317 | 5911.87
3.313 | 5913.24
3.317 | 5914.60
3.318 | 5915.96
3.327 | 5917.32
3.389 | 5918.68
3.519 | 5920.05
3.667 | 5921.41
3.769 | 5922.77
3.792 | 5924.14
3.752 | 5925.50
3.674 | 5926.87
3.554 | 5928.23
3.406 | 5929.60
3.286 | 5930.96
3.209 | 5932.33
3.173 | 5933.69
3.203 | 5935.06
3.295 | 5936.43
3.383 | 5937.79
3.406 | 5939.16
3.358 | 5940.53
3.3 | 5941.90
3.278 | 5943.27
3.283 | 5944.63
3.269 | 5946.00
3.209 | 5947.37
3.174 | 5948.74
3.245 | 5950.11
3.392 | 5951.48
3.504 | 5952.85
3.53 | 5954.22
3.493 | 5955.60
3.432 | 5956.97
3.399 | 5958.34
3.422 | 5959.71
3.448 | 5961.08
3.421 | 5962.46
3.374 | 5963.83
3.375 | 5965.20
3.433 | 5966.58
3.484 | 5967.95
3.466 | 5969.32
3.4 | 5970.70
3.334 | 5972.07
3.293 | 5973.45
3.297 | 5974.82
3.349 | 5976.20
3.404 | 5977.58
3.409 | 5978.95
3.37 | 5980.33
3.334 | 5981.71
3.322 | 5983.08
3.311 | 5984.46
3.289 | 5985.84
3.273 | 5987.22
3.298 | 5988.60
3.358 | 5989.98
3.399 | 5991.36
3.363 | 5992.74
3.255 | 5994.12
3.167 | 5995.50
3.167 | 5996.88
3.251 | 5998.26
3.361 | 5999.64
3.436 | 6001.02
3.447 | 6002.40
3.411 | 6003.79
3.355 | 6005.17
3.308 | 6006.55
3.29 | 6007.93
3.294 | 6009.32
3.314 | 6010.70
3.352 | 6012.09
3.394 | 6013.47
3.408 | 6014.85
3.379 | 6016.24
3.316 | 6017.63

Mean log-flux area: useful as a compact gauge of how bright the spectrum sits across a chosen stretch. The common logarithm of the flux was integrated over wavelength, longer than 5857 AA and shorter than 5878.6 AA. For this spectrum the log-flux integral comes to 11.9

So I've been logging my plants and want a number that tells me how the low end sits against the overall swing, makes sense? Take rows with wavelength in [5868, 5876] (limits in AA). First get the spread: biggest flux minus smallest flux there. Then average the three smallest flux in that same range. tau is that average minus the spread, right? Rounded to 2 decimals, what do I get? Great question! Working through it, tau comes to 3.45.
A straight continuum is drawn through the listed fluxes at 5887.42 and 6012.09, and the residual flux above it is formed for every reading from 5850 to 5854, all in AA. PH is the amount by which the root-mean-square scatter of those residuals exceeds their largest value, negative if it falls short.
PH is -0.0323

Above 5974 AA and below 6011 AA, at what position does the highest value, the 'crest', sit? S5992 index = 6002.40 AA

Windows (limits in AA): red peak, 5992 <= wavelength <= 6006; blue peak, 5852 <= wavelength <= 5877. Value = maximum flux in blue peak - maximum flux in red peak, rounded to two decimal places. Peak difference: 0.20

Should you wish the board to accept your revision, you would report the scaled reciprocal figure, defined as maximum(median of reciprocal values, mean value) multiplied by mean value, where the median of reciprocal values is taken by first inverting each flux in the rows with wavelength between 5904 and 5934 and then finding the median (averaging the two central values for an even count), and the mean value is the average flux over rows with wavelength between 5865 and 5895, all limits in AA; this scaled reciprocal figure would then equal 11.0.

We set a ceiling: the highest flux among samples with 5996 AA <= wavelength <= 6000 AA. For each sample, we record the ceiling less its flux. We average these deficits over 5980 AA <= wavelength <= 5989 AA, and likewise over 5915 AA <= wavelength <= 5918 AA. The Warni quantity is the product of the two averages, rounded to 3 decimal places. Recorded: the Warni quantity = 0.002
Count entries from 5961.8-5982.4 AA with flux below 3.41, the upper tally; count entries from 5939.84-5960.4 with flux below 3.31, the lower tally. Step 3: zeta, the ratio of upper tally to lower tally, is 1.57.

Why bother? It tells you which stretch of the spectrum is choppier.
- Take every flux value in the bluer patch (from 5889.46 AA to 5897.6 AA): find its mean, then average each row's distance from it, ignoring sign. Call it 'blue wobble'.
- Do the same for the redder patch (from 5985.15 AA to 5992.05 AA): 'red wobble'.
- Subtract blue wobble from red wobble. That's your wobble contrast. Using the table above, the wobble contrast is -0.09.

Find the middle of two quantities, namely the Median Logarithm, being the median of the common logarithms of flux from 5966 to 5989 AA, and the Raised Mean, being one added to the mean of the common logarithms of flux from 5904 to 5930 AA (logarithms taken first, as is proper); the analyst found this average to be 1.03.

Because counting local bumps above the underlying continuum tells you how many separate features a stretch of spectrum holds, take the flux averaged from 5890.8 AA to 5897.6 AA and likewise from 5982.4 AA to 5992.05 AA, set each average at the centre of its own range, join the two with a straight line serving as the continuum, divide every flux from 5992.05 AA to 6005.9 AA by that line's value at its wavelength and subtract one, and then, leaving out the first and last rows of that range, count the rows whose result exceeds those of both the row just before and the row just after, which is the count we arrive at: 1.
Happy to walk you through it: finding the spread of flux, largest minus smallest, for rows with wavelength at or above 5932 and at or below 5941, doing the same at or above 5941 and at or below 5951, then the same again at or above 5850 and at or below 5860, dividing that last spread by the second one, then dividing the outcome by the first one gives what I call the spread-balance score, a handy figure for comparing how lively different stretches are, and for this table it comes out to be 3.0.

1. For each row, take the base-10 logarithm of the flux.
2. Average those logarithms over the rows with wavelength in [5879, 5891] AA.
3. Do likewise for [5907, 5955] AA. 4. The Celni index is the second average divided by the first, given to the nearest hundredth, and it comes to 1.06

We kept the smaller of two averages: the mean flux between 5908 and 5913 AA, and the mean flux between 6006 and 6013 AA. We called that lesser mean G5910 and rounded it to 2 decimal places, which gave 3.31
